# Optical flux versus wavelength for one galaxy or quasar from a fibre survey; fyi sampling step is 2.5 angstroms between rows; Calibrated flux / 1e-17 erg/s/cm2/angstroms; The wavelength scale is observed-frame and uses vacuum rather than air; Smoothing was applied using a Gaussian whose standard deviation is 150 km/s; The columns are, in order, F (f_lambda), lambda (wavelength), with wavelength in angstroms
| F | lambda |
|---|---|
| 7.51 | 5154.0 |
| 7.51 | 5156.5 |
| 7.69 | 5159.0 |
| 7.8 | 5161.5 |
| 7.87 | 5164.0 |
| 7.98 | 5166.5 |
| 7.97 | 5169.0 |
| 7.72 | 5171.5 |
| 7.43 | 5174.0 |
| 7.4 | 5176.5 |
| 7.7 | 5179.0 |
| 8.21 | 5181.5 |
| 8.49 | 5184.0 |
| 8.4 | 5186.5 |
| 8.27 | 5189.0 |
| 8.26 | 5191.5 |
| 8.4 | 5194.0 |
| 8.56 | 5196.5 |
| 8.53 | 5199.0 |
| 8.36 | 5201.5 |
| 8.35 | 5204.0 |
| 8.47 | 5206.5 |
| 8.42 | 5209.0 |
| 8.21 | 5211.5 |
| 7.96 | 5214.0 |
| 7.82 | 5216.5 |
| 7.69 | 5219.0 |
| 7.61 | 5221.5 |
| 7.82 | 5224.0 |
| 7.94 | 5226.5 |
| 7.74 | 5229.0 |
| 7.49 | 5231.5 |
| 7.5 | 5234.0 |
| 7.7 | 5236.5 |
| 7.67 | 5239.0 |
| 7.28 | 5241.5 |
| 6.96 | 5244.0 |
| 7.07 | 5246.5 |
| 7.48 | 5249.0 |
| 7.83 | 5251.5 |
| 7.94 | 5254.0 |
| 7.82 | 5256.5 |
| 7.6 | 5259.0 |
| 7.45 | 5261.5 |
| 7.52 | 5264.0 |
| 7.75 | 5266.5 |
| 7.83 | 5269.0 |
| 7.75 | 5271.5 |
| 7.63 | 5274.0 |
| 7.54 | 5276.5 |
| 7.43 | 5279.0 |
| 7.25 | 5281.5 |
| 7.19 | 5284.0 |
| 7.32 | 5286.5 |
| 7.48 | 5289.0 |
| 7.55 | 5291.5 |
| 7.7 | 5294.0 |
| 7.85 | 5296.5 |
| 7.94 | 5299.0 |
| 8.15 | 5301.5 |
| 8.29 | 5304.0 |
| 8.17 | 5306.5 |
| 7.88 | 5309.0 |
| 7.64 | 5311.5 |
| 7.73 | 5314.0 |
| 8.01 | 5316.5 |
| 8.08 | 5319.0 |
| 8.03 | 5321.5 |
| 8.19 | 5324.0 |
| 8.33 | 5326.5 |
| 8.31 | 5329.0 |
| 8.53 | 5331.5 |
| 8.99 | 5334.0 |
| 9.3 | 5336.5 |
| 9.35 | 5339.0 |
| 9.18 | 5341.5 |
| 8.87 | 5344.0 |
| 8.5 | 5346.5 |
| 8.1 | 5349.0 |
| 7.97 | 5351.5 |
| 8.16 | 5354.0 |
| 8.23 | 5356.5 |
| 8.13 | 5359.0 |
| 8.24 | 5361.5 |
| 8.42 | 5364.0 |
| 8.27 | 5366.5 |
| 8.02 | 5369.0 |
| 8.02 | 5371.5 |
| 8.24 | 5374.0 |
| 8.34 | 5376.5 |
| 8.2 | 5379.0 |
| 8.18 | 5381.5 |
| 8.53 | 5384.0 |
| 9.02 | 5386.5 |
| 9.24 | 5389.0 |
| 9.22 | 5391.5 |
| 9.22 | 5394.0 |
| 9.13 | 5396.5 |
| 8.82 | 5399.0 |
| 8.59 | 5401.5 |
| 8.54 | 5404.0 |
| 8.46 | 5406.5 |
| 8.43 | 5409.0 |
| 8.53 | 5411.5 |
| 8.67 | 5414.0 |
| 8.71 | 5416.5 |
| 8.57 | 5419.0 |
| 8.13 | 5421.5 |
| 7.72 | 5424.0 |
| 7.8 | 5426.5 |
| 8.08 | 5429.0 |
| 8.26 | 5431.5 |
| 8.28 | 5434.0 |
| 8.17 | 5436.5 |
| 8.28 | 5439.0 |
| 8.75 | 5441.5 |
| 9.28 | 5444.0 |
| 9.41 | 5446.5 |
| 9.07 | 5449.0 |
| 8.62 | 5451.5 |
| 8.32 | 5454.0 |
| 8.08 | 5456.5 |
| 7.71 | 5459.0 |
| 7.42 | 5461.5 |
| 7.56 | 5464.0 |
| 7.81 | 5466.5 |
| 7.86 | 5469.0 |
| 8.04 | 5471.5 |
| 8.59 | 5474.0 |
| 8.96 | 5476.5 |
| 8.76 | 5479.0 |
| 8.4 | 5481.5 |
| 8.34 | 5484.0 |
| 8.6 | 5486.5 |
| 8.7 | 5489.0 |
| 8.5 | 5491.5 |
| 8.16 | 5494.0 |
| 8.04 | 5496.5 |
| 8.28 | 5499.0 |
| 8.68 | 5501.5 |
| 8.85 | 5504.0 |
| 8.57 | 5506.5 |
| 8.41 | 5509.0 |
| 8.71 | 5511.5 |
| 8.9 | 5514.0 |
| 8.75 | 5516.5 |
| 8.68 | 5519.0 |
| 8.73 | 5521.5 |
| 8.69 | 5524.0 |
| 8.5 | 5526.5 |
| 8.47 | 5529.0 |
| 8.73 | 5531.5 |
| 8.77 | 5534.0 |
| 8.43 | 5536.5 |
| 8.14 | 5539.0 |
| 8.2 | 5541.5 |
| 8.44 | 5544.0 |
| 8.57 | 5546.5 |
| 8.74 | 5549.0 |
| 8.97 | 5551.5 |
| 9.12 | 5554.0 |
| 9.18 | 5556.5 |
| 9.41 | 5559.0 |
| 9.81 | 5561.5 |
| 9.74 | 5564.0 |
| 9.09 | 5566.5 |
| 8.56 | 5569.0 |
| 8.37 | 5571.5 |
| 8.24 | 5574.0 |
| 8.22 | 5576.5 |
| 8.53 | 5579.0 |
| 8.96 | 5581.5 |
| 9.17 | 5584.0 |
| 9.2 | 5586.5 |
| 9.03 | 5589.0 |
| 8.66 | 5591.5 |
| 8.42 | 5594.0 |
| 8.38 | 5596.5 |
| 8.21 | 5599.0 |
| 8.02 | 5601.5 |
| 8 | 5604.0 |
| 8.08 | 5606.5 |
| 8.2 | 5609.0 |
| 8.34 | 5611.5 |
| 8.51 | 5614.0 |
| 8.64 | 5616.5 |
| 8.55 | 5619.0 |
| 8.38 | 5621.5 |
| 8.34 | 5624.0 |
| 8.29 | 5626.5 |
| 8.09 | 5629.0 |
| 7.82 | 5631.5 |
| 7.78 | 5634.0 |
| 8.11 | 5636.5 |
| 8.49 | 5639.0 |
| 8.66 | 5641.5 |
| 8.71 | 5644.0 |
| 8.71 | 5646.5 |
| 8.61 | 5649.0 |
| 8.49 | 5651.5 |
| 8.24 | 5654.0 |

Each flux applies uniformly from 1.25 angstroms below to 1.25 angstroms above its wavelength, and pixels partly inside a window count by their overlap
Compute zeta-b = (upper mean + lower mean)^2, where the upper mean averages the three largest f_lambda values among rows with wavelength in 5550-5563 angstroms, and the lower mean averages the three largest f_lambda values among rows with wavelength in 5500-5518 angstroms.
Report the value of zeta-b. 335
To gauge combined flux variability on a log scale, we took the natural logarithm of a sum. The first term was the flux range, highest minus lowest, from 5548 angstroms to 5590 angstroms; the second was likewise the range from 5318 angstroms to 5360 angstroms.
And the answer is 1.09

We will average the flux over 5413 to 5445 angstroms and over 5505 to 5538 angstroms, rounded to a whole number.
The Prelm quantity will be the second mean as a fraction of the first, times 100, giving 103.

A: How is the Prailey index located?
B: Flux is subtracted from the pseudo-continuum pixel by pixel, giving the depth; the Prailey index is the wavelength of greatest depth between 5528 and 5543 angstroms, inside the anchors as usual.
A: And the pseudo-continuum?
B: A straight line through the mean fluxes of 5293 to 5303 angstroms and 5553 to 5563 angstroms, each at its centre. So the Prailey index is 5539.0 angstroms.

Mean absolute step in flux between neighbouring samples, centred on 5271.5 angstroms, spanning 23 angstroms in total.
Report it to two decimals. 0.12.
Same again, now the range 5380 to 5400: 0.21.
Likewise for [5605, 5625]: 0.12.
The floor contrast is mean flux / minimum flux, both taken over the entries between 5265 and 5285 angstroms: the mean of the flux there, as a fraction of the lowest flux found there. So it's 1.05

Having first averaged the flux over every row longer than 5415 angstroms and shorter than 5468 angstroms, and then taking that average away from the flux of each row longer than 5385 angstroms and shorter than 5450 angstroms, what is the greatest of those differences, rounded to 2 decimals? 1.12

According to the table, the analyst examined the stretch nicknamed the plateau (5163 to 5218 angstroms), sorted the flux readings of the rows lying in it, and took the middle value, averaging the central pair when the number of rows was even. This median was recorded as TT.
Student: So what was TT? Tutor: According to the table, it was 8.2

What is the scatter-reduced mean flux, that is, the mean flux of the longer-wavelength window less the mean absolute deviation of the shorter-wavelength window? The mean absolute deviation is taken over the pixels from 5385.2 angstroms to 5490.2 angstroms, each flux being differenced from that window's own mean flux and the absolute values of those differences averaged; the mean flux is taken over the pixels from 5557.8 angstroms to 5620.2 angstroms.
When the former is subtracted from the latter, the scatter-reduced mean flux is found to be 8.3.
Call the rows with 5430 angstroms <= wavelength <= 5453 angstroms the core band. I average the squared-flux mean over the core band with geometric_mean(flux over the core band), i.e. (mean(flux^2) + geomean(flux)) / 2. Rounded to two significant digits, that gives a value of 42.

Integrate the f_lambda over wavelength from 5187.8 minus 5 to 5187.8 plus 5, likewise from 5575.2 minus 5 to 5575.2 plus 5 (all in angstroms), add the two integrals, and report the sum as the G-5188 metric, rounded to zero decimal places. 167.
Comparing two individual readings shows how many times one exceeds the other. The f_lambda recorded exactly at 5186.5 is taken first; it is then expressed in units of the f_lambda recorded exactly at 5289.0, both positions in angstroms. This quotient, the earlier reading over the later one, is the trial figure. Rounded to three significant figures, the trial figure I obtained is 1.12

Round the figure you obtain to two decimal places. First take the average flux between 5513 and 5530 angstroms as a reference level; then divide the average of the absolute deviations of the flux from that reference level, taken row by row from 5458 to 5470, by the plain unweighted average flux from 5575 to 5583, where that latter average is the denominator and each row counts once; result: 0.12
